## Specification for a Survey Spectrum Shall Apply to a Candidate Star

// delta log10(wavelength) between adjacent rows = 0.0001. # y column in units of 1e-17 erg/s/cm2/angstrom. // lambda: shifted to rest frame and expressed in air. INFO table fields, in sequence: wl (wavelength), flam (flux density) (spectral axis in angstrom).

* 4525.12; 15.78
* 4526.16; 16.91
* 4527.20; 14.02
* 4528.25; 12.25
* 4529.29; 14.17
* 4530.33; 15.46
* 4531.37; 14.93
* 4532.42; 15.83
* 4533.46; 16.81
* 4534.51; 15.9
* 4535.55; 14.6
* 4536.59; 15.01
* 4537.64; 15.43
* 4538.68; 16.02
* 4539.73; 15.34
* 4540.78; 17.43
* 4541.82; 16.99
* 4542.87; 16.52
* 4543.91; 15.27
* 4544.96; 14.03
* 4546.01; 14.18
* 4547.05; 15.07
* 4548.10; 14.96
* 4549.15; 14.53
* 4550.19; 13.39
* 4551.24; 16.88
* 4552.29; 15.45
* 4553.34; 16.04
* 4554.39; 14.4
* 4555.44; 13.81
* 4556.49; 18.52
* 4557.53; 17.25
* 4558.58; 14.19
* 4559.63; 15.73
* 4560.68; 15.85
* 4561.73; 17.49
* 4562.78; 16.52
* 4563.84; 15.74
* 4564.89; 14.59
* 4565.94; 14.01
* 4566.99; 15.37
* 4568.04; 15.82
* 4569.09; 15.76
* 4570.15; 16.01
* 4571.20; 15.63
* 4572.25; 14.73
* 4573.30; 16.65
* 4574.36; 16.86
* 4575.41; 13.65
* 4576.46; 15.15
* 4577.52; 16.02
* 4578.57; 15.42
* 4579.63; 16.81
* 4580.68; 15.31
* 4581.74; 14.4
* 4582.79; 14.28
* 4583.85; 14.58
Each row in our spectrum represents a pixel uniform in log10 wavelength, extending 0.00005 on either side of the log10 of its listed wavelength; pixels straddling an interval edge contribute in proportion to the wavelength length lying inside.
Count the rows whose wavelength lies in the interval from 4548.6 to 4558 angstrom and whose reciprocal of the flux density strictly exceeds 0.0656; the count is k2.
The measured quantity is 4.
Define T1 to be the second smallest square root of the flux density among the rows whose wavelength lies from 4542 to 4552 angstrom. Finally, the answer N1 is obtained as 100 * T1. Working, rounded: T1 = 3.75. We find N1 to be 375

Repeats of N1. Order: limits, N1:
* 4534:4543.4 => 387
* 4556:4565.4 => 382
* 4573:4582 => 379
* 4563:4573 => 382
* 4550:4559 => 372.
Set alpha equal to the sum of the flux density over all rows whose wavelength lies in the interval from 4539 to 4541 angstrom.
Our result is 33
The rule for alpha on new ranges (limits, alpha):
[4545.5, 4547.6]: 29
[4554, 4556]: 28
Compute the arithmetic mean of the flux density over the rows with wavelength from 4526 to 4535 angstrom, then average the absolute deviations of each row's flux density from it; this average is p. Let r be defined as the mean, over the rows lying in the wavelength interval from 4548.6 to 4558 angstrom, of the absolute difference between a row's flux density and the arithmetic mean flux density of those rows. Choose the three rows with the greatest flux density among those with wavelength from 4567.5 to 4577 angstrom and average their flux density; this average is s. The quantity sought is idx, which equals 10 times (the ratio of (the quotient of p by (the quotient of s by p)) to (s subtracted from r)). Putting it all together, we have -0.054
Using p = 1.16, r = 1.41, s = 16.5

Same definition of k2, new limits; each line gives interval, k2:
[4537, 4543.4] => 0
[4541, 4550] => 5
